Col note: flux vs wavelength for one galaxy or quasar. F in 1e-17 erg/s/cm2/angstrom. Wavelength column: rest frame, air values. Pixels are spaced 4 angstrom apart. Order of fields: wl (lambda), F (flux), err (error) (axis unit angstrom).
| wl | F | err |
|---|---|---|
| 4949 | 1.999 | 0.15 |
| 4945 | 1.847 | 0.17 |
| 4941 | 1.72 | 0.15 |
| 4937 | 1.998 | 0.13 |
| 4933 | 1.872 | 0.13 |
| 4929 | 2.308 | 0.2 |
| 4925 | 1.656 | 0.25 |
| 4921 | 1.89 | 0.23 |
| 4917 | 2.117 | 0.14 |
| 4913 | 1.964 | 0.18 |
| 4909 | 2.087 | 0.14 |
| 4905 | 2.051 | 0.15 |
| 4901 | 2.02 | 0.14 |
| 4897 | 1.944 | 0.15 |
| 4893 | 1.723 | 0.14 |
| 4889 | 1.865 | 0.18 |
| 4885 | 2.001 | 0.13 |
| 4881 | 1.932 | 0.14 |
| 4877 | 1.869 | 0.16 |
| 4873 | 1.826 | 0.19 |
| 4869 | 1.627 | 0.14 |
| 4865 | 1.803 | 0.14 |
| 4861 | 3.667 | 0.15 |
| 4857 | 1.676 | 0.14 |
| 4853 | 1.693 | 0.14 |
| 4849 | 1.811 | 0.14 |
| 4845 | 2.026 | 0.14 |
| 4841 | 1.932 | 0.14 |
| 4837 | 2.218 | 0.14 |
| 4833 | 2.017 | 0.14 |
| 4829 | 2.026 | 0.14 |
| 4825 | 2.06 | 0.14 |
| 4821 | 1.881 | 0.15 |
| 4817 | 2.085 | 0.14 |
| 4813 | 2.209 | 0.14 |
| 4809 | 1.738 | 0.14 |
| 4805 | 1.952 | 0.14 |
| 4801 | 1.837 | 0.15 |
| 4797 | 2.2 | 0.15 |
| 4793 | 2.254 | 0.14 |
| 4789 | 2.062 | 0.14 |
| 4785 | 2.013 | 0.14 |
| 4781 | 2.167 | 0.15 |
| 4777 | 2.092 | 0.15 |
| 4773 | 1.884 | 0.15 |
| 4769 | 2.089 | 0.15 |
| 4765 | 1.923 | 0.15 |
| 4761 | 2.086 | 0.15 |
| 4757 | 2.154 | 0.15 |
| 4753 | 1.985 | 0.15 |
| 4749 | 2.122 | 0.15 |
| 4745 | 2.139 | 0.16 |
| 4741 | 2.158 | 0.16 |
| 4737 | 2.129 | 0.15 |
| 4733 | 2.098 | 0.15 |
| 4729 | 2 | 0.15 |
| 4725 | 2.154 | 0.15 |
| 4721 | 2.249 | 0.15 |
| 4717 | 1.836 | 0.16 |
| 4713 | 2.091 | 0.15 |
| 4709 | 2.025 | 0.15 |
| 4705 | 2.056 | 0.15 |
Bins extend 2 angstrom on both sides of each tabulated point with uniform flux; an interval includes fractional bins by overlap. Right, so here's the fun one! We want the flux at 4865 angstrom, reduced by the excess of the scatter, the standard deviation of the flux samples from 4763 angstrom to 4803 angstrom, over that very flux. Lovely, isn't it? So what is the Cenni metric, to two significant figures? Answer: 3.5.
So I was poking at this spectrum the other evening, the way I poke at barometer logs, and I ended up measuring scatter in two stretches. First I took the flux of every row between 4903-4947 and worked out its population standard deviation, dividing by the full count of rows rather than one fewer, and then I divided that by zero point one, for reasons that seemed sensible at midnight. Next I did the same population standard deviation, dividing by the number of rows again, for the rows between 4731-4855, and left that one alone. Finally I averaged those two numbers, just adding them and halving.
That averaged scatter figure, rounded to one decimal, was 1.0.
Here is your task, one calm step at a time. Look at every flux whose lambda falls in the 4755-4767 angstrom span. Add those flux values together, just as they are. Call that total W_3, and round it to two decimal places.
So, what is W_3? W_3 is 6.16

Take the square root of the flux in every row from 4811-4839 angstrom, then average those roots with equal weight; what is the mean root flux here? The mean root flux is 1.44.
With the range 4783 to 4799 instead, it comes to 1.46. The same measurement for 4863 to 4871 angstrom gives 1.31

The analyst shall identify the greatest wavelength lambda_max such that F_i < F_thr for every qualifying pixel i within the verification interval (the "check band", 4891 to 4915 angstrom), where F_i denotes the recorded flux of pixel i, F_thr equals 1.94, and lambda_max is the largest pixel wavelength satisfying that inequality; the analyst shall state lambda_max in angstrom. 4893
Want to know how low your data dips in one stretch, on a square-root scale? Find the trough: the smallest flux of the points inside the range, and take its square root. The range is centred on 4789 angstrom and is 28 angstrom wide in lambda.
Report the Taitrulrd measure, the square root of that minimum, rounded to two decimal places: 1.36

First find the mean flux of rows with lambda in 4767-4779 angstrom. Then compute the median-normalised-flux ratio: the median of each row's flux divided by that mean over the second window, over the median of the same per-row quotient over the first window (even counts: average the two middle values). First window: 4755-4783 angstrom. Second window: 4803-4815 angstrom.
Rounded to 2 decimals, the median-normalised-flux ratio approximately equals 0.93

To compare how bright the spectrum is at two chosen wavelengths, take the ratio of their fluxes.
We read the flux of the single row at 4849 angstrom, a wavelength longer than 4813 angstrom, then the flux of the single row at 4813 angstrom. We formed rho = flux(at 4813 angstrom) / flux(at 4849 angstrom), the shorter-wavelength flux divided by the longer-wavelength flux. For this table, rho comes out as 1.22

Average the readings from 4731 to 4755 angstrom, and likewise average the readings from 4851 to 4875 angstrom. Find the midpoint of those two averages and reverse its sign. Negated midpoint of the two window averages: -2.08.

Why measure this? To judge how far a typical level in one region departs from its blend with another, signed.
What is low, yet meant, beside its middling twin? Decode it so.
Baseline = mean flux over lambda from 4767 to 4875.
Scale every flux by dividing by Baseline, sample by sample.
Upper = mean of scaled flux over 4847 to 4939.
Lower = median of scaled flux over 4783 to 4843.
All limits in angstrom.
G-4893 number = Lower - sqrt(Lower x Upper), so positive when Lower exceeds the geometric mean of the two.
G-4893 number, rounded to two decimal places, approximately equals 0.01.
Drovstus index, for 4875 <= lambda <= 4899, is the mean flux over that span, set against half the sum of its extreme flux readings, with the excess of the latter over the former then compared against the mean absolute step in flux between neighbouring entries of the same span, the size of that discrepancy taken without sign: 0.15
